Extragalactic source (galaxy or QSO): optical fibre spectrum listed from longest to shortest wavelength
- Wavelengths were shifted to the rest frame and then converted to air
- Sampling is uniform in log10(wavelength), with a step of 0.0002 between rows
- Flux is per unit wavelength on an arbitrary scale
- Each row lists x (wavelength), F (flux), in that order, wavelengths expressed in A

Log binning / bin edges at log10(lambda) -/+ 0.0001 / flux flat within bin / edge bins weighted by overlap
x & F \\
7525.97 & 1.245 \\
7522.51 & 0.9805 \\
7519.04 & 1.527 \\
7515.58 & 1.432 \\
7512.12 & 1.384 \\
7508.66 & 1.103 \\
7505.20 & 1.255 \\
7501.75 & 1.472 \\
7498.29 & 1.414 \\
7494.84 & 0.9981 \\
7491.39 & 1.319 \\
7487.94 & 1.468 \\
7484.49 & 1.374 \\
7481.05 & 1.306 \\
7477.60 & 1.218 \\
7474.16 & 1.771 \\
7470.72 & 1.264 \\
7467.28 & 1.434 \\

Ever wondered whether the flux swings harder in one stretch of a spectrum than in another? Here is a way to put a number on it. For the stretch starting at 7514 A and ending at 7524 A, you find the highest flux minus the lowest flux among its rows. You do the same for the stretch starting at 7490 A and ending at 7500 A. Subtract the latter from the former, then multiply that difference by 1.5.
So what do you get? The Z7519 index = 0.20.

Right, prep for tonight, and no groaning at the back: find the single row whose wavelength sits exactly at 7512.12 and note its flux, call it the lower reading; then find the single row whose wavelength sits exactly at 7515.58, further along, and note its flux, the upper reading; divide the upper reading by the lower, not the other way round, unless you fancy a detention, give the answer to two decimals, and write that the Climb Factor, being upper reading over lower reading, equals 1.03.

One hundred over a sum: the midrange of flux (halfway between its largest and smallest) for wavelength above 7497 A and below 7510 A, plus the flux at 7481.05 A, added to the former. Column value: 39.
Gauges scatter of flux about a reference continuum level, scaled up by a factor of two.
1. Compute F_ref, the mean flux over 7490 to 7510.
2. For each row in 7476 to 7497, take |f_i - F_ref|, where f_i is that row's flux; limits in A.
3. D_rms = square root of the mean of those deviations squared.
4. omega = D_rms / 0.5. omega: 0.30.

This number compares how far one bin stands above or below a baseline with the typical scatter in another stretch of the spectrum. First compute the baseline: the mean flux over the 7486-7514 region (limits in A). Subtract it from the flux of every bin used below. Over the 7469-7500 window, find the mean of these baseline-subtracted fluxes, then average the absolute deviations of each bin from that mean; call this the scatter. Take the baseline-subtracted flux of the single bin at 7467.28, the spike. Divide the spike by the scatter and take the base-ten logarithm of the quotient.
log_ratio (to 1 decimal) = 0.0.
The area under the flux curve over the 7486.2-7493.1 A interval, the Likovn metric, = 9.6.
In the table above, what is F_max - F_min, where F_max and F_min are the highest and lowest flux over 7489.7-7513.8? 0.47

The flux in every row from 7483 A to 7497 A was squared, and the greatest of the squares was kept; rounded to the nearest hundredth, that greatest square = 2.16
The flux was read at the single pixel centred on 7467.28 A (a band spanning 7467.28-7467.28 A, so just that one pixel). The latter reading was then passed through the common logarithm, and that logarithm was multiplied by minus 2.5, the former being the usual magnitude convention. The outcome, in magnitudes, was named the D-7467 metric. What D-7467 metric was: -0.39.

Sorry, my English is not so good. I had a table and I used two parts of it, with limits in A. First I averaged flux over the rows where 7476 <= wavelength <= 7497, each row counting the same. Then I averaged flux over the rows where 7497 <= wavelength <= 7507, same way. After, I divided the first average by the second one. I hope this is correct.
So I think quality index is 0.93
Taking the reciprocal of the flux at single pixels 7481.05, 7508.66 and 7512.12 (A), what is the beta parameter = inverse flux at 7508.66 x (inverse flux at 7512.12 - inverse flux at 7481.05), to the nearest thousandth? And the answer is -0.039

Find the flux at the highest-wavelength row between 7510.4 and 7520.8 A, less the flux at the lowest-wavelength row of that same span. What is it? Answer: 0.14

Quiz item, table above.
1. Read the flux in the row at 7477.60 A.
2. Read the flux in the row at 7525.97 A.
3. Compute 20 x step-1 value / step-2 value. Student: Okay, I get 19.6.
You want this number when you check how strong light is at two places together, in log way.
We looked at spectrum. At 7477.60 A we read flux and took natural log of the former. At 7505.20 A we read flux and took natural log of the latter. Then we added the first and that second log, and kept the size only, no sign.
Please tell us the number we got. 0.42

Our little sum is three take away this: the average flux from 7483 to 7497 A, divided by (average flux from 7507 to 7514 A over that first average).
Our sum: 1.66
